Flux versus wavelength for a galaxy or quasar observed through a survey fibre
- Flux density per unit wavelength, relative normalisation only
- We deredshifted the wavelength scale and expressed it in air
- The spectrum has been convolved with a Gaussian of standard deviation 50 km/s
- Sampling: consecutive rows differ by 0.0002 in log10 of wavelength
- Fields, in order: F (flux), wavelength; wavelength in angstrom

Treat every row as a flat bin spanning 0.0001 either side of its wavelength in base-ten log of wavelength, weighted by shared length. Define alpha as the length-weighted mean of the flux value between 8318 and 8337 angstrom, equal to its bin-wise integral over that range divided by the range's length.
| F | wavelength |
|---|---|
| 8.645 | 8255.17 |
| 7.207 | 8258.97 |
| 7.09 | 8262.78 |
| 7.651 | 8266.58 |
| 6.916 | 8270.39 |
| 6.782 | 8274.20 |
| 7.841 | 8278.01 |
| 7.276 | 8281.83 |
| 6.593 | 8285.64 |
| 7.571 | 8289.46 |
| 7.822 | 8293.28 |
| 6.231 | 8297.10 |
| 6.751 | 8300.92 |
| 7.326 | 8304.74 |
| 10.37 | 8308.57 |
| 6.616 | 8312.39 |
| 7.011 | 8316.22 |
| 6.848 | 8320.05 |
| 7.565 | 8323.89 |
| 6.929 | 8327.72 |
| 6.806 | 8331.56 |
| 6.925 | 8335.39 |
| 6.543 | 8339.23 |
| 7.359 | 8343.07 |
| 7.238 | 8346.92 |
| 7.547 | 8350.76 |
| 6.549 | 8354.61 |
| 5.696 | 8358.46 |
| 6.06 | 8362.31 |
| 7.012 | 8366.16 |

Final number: 7.02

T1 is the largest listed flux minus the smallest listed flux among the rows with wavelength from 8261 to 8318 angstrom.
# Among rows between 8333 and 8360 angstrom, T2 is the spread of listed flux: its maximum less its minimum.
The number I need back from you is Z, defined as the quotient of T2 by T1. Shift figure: 0.4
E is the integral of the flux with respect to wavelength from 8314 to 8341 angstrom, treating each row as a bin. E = 187.5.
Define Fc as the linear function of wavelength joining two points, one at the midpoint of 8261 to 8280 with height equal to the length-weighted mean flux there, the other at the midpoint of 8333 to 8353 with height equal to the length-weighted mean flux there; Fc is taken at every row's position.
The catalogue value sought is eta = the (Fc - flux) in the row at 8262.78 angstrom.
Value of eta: 0.2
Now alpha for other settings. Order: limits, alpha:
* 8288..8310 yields 7.62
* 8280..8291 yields 7.13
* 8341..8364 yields 6.74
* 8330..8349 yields 6.98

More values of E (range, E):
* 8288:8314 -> 196.0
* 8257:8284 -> 195.7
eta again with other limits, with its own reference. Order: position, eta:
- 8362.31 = 1.0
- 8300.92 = 0.4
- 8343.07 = -0.3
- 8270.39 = 0.3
